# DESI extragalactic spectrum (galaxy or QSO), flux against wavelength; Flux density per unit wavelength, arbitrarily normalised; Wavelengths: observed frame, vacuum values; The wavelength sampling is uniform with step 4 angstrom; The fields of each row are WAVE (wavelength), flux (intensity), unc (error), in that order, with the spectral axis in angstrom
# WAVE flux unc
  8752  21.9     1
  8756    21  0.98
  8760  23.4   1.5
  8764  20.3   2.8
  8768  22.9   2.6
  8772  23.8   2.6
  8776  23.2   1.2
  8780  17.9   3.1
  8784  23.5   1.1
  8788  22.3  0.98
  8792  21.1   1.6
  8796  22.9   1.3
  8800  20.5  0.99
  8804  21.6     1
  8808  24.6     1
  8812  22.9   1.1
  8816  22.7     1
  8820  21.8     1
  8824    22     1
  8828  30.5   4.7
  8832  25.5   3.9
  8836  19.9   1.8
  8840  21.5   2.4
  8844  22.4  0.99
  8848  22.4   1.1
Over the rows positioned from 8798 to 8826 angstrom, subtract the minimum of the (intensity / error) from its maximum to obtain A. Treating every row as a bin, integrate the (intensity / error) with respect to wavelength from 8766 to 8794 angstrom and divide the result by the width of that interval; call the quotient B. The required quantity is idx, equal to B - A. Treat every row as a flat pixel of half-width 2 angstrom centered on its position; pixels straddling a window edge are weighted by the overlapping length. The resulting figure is 10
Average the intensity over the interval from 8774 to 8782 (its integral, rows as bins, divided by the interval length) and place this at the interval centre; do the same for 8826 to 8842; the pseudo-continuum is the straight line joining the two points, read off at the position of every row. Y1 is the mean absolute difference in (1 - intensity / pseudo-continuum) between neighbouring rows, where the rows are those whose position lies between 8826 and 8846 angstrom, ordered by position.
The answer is 0.14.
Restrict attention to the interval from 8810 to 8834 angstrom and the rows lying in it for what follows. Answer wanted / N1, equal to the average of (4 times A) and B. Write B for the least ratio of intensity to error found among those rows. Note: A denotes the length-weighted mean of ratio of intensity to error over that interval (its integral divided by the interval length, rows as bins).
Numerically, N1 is 37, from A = 17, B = 6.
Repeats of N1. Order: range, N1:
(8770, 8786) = 31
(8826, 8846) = 26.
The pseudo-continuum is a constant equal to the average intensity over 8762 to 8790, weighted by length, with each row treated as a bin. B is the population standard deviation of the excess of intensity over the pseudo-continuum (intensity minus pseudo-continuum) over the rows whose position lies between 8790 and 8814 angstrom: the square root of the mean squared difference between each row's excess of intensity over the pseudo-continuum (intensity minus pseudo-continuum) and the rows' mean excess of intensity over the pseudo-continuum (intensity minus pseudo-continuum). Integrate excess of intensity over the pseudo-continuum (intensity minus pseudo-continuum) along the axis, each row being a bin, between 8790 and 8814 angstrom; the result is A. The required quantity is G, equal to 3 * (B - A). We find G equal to -16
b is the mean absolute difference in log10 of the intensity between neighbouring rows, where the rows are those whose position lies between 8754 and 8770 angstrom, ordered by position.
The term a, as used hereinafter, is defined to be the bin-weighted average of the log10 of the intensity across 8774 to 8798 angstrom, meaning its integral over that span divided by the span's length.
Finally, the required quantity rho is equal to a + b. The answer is 1.39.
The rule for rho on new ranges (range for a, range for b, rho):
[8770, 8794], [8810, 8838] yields 1.40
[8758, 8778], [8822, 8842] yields 1.45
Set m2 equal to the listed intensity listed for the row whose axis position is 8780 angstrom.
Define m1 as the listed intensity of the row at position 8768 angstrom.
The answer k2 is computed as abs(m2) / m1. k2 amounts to 0.78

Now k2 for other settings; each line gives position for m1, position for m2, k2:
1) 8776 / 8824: 0.95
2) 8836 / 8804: 1.09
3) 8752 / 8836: 0.91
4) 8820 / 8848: 1.03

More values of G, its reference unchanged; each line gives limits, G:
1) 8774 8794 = 29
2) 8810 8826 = -16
